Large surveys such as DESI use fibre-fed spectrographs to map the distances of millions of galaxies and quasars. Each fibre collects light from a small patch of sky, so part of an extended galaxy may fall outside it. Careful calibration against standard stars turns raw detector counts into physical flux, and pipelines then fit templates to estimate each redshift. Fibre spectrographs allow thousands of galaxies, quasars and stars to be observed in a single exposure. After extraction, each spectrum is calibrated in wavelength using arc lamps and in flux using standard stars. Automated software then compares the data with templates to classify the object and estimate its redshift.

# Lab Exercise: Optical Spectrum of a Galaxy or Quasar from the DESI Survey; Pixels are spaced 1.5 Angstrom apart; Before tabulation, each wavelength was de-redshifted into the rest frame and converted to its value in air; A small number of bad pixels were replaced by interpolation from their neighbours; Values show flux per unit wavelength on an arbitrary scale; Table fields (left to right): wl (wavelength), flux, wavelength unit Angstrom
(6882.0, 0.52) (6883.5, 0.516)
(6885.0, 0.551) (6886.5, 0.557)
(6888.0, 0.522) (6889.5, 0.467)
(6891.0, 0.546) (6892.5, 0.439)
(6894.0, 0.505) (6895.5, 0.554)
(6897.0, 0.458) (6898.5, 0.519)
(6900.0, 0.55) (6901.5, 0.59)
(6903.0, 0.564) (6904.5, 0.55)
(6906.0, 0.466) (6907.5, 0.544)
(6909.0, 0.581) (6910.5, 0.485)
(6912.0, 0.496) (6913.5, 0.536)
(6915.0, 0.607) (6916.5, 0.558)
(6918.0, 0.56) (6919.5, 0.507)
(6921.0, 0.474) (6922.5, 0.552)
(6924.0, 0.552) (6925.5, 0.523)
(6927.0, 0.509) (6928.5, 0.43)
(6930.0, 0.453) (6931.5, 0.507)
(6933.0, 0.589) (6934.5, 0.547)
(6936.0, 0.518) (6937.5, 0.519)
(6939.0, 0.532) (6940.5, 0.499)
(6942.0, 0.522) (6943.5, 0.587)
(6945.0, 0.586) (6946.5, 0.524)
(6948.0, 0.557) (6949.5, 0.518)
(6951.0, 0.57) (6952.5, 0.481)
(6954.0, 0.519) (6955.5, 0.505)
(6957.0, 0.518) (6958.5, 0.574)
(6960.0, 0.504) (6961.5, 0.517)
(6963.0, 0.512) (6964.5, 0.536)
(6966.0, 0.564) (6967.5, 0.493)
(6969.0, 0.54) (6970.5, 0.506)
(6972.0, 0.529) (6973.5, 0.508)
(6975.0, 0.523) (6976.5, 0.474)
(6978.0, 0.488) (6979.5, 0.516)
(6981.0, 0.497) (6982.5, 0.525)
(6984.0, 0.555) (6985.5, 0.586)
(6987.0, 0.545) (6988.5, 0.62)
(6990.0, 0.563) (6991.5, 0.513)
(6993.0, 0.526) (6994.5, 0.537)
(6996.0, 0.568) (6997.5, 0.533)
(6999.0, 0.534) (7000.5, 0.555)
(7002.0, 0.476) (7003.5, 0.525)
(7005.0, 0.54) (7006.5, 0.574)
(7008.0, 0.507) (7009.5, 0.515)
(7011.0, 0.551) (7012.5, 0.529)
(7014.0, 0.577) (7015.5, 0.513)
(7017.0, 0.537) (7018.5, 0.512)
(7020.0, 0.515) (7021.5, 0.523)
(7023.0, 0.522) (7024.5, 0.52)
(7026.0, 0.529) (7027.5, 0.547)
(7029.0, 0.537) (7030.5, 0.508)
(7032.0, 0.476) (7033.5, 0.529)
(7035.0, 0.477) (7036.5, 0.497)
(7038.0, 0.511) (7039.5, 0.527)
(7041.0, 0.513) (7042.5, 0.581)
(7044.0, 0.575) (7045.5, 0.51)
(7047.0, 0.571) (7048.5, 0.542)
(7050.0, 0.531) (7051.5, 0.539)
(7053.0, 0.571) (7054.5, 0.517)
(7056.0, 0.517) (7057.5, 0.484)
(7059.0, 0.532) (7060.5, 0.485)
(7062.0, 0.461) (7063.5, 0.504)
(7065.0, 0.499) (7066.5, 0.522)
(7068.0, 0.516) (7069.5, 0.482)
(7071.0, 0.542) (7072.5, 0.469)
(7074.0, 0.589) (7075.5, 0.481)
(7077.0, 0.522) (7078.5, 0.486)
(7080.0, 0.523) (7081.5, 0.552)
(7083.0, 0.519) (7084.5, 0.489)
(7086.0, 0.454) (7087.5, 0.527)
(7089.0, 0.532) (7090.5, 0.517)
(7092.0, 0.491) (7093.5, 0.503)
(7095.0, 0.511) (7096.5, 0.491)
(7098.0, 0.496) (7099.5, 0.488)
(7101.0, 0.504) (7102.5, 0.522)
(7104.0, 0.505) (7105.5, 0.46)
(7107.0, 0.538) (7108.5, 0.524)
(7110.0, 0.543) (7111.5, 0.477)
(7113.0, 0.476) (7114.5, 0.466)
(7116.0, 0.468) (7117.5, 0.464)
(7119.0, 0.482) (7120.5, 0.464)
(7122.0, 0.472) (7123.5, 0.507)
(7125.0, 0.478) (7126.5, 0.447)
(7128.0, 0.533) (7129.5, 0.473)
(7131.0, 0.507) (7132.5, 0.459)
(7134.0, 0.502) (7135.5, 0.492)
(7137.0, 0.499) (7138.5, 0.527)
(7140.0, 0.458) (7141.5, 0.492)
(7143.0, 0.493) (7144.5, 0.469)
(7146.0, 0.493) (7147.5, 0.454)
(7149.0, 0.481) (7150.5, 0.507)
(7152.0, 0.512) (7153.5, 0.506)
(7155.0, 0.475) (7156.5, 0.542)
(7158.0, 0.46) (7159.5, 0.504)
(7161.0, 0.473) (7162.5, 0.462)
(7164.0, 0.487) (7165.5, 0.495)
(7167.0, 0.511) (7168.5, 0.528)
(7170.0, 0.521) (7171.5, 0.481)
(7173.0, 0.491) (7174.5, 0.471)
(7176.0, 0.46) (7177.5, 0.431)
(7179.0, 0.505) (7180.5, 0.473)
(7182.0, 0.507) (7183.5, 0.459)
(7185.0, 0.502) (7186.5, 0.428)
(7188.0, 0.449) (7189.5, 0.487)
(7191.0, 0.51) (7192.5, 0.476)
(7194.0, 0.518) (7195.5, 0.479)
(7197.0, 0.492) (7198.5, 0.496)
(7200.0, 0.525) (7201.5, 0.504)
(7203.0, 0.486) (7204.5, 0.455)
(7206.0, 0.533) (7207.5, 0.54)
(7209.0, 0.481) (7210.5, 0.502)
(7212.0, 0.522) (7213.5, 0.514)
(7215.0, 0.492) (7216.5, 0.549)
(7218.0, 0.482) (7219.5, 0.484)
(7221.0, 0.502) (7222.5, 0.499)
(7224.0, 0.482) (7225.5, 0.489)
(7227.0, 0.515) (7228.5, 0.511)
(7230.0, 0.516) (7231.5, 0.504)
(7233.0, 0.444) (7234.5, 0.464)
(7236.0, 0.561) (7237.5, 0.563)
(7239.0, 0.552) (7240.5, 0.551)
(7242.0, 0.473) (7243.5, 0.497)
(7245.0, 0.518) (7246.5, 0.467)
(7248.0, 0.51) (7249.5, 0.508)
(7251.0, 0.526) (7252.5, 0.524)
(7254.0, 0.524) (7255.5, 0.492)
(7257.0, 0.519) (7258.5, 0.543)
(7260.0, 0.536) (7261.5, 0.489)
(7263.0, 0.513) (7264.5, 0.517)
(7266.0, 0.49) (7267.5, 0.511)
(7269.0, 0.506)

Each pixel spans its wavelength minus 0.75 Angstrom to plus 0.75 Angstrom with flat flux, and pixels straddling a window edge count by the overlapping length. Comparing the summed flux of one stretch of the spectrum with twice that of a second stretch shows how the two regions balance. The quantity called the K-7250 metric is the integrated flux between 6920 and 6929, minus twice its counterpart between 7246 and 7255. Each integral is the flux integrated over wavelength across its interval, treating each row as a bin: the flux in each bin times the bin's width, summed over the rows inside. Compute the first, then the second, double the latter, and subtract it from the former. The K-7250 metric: -4.6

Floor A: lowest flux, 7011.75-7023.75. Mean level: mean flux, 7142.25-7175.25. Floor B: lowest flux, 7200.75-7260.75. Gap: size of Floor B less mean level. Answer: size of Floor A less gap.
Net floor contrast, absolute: 0.464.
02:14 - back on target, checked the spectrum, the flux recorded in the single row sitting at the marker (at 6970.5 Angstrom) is 0.506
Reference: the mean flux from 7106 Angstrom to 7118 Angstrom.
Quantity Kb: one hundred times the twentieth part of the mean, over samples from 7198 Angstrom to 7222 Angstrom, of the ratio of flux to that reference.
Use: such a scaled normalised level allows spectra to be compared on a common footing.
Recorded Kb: 5.10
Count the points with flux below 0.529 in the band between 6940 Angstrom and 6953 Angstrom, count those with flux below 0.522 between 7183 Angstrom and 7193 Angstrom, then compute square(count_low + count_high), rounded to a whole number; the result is 144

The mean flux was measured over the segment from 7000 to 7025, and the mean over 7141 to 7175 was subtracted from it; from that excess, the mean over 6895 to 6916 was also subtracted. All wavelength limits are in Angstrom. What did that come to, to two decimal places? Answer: -0.50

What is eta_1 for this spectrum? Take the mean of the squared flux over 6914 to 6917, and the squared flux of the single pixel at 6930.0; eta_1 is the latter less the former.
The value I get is -0.13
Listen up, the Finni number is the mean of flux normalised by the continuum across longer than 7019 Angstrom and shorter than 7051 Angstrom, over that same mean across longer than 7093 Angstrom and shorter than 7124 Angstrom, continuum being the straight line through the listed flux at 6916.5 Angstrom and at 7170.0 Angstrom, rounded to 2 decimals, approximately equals 1.04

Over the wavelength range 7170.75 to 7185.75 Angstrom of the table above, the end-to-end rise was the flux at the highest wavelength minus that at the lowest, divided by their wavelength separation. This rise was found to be 0.0016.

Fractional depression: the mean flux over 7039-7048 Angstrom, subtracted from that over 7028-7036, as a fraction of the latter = -0.08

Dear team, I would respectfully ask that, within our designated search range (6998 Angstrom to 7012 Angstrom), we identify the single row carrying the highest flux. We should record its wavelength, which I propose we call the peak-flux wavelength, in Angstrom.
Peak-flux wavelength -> 7006.5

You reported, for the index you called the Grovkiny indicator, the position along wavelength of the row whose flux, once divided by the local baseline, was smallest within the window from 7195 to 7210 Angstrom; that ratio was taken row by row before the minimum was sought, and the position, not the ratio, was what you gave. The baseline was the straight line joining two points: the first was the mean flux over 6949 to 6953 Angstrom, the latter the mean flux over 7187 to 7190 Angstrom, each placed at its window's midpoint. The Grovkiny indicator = 7204.5 Angstrom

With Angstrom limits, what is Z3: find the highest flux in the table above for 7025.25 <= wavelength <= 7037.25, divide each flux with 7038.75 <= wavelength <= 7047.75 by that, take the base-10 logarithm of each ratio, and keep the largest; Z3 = 0.026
